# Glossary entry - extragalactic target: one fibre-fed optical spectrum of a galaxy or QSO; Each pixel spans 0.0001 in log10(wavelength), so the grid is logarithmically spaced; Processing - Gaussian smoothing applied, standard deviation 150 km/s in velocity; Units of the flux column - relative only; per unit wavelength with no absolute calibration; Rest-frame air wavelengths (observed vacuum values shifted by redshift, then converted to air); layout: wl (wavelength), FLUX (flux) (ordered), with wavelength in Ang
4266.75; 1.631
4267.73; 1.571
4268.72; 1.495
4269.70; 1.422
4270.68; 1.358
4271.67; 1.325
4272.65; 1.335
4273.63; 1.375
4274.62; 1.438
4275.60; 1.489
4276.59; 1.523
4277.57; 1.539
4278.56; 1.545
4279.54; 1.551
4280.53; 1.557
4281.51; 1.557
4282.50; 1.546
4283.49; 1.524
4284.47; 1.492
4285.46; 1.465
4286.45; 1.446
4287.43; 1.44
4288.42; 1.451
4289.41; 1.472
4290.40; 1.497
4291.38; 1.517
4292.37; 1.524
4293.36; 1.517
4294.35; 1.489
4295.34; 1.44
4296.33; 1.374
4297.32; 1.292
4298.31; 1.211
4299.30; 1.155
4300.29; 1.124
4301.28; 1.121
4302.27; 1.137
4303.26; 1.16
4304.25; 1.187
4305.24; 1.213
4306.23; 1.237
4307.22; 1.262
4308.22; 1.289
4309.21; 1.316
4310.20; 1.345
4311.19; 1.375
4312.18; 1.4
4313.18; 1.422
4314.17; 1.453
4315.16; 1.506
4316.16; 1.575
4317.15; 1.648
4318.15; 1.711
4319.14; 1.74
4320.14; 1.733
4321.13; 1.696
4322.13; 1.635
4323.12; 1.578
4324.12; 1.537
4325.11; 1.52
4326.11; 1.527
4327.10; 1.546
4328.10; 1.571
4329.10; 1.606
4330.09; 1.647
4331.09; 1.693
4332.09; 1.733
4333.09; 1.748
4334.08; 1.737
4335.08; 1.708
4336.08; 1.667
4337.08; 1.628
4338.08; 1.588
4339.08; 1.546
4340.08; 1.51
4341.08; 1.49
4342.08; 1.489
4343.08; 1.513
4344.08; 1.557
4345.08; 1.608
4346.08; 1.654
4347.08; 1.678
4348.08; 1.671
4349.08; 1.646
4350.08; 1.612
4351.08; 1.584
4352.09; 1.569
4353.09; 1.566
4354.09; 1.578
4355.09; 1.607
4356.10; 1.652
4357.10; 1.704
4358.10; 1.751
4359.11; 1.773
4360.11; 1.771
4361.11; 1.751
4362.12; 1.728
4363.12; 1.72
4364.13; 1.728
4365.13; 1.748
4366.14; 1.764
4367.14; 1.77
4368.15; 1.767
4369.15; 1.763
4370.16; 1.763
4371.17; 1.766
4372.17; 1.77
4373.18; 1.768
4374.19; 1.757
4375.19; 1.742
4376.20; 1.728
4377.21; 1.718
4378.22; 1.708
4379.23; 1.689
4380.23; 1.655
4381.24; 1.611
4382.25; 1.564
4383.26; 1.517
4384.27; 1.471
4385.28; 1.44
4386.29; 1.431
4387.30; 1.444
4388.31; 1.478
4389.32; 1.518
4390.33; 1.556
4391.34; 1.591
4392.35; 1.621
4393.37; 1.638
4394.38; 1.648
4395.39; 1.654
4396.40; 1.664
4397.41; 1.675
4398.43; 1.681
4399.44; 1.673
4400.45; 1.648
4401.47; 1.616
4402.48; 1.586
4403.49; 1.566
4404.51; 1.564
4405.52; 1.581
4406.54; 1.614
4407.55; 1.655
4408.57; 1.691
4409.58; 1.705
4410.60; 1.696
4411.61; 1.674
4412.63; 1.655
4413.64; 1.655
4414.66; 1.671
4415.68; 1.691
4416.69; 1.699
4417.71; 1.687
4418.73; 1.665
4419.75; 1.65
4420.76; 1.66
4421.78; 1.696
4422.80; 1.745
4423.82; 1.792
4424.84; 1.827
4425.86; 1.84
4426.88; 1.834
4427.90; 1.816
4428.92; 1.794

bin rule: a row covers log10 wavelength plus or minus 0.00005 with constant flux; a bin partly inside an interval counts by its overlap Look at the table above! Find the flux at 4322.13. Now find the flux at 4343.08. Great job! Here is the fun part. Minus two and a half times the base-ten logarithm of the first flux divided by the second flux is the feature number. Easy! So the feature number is -0.08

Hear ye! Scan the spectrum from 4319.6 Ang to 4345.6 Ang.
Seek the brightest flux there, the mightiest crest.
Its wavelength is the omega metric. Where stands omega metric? 4333.09 Ang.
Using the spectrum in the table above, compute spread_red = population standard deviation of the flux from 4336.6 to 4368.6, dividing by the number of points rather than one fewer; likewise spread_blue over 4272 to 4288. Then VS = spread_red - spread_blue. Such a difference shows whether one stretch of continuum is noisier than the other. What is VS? 0.025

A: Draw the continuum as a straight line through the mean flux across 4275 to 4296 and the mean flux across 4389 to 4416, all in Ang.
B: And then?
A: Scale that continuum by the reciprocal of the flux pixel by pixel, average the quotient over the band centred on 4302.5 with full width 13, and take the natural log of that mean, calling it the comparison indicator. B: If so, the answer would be 0.23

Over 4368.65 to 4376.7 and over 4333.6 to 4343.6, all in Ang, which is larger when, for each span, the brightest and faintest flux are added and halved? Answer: 1.75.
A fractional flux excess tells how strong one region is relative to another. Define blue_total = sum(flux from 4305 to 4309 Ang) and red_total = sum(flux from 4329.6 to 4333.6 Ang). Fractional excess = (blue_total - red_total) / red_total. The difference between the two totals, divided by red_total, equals -0.27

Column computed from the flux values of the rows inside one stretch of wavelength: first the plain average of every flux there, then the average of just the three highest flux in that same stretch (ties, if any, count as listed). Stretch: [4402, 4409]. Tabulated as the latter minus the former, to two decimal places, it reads 0.05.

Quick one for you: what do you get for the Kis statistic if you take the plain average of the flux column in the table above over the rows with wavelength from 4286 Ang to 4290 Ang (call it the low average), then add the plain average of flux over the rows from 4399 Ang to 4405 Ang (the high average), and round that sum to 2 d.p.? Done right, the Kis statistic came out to 3.06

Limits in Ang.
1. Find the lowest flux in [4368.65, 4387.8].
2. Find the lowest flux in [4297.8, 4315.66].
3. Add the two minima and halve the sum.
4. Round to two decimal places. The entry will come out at 1.28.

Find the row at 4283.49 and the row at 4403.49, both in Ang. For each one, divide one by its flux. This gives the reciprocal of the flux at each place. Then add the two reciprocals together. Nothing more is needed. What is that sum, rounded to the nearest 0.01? 1.29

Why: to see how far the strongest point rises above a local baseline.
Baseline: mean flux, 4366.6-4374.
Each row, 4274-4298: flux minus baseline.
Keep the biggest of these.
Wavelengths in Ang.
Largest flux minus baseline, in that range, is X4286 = -0.21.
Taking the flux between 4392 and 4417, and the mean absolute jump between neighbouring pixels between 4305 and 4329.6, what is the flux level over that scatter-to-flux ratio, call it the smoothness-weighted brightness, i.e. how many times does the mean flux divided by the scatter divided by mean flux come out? 78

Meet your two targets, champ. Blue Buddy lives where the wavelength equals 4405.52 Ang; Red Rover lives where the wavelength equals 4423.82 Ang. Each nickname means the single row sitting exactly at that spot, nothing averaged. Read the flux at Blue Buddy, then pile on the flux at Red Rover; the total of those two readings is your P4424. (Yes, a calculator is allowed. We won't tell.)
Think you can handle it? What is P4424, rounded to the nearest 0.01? 3.37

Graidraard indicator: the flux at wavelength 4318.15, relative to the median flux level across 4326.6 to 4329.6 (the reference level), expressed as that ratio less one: 0.09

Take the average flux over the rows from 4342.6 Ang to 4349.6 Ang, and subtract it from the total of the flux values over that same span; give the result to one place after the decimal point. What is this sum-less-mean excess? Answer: 9.7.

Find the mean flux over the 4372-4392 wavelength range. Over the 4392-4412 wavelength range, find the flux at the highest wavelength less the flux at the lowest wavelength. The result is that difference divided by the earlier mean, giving 0.03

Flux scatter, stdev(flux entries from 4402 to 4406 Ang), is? 0.01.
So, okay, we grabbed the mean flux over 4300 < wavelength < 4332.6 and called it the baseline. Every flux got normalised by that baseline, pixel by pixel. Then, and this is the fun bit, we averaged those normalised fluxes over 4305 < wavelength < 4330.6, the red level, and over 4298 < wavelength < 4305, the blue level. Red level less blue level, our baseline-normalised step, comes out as 0.24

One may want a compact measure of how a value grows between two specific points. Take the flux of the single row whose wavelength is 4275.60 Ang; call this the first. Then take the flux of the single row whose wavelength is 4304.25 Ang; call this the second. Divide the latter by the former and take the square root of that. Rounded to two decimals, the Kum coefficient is 0.89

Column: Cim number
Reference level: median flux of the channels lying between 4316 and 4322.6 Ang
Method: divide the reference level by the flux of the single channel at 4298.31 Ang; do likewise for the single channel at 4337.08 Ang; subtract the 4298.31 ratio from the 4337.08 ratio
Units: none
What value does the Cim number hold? -0.36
